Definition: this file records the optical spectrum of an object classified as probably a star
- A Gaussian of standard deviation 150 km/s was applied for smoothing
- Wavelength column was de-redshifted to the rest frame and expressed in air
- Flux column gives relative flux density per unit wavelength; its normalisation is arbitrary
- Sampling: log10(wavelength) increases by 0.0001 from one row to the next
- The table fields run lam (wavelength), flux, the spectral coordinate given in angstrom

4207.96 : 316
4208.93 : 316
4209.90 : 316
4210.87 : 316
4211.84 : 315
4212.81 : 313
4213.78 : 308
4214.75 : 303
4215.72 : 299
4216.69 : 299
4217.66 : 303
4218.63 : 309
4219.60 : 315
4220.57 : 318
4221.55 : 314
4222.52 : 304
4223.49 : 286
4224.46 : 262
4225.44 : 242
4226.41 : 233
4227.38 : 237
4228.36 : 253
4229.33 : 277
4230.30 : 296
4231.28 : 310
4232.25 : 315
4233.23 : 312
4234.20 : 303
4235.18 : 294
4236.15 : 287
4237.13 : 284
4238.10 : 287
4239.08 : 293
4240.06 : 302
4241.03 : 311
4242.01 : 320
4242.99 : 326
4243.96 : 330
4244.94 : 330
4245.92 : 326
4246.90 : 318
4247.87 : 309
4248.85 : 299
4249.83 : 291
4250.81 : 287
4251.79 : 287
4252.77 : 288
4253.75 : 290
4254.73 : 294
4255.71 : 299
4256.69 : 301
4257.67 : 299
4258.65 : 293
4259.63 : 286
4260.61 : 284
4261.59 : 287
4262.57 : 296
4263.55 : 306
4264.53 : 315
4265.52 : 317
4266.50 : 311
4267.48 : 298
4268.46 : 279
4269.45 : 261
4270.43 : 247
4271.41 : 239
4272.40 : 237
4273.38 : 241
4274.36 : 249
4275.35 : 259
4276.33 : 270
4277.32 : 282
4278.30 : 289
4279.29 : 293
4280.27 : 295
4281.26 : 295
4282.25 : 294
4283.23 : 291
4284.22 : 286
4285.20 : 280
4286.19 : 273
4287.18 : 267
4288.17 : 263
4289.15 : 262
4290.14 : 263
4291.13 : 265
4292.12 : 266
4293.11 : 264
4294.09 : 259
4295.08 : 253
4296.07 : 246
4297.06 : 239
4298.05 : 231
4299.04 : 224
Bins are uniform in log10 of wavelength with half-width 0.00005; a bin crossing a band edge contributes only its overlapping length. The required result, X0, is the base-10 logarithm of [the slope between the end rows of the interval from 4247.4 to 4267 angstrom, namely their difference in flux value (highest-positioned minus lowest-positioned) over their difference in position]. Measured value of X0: -1.0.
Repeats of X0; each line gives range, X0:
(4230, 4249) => -0.8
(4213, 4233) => -0.4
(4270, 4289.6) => -0.1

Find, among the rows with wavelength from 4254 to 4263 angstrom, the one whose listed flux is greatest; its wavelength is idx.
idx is 4256.69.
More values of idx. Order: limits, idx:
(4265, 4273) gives 4265.52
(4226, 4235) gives 4232.25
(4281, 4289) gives 4281.26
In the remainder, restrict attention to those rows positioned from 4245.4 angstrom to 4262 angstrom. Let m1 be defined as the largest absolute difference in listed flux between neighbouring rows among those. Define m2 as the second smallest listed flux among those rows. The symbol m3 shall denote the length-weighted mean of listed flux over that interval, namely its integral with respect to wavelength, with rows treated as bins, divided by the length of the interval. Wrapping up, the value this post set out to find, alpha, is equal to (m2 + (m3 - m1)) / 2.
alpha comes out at 286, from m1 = 10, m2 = 286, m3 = 296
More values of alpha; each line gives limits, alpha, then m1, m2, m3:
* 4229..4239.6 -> 281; 19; 284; 296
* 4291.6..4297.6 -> 247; 7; 246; 254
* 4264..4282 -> 248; 19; 239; 277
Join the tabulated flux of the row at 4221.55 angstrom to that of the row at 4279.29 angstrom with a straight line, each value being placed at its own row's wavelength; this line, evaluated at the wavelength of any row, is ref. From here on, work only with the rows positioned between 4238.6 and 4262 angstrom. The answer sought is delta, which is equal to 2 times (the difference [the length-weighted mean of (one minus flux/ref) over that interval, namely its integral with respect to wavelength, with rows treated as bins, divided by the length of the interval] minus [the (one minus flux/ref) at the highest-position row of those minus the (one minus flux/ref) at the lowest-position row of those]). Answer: 0.02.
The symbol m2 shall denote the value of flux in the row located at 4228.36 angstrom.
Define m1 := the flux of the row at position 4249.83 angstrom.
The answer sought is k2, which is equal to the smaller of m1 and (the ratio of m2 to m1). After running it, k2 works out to 0.87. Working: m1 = 291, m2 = 253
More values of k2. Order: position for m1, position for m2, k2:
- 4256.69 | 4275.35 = 0.86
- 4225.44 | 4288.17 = 1.09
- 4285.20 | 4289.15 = 0.94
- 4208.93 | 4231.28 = 0.98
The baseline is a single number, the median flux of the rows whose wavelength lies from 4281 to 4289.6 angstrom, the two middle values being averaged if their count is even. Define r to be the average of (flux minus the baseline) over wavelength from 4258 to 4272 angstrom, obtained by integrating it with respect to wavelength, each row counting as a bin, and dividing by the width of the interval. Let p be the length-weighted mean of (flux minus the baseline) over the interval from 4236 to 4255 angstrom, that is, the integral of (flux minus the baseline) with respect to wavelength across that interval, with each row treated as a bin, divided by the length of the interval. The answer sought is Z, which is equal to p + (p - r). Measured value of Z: 40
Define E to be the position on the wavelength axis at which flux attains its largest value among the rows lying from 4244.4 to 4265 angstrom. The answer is 4244.94 angstrom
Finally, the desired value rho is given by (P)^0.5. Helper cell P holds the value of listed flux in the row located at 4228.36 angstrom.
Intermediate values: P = 253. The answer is 15.91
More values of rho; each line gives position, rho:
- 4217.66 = 17.41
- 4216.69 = 17.29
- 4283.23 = 17.06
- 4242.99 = 18.06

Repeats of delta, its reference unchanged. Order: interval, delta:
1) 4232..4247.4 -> 0.05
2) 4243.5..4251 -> -0.31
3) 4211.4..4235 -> 0.11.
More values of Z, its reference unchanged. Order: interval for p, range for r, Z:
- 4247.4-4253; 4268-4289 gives 37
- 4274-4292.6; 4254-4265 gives -24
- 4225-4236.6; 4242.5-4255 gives -26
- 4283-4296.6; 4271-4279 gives -6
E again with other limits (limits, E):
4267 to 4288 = 4267.48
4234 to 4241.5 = 4241.03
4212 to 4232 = 4220.57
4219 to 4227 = 4220.57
